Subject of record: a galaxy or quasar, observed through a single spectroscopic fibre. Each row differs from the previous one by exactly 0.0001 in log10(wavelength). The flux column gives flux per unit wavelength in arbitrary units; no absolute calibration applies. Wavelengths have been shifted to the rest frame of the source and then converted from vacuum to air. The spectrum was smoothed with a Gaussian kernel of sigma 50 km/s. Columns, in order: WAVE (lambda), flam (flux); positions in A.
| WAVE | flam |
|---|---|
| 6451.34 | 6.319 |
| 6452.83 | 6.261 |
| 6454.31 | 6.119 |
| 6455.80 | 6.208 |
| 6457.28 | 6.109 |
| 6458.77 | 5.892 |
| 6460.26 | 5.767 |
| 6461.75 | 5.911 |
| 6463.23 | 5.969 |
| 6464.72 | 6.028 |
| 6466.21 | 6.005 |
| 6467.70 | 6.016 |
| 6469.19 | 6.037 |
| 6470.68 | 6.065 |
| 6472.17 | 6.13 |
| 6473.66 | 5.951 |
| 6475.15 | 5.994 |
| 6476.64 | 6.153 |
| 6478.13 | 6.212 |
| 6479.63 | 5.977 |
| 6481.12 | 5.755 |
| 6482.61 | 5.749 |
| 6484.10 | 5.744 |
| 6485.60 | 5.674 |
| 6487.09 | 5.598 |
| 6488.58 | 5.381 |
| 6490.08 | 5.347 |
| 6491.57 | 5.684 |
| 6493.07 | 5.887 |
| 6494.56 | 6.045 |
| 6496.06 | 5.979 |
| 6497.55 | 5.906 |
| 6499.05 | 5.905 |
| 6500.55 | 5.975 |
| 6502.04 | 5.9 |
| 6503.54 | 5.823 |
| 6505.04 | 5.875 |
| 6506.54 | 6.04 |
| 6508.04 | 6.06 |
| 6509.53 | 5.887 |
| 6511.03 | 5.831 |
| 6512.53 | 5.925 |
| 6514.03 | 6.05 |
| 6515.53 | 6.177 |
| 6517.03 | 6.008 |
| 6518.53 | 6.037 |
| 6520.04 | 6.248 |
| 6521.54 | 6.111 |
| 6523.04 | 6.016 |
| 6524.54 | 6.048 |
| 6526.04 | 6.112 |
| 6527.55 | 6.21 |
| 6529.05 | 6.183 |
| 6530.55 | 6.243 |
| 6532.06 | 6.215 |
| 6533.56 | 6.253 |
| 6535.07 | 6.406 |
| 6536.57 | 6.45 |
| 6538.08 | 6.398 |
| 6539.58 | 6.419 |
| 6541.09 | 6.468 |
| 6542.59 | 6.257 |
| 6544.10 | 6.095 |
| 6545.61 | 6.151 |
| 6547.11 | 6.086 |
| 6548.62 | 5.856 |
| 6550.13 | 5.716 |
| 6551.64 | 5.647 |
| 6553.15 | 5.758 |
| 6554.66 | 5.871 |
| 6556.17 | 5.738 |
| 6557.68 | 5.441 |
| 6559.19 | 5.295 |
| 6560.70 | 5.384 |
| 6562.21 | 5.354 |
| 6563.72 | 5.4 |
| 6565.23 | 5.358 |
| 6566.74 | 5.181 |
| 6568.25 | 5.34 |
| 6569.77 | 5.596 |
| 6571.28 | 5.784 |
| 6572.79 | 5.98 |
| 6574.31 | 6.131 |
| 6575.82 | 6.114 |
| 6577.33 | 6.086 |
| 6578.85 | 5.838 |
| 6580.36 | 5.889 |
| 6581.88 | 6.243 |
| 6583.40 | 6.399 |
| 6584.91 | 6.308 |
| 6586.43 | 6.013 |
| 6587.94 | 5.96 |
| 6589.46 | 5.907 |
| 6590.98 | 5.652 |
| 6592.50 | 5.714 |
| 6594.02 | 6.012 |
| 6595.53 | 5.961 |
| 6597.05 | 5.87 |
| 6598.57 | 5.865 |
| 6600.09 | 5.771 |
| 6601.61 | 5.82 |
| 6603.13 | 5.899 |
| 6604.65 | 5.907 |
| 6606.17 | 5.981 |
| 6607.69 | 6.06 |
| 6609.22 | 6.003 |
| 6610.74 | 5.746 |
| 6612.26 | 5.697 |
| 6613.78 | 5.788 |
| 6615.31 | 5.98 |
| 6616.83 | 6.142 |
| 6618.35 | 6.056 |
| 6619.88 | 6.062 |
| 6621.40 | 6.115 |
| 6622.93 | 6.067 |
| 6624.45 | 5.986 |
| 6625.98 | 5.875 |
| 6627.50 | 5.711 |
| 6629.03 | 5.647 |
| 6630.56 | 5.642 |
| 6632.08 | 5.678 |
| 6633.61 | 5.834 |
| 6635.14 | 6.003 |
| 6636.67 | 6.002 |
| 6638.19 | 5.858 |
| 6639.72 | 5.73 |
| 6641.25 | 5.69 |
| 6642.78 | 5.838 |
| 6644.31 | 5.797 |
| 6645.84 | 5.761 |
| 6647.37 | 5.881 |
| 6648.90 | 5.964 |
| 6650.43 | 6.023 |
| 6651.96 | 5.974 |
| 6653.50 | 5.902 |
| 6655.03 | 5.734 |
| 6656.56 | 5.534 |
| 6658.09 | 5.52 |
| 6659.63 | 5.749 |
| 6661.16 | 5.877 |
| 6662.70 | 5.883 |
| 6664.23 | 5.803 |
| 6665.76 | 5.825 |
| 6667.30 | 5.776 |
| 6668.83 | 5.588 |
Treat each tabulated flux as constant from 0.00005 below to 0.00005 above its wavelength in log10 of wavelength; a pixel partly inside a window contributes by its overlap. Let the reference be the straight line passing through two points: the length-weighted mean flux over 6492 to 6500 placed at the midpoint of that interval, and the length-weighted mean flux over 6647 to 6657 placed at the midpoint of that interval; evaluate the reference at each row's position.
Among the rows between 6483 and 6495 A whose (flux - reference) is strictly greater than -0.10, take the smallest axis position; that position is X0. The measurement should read 6493.07 A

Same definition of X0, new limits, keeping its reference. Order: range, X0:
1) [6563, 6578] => 6572.79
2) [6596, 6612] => 6597.05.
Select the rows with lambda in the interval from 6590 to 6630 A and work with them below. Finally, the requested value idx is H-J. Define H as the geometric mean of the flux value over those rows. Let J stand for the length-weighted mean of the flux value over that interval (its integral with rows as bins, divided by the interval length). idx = 0.000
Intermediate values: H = 5.90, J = 5.90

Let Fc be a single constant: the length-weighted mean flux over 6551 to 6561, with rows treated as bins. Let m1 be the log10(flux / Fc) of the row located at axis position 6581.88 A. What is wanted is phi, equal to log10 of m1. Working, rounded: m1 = 0.0474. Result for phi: -1.32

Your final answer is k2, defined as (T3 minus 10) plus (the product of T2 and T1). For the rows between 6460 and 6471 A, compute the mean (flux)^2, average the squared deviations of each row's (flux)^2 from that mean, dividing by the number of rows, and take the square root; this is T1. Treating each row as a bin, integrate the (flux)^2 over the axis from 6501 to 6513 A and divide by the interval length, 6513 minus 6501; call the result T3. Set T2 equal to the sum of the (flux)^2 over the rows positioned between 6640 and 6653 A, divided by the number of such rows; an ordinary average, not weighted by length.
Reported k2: 62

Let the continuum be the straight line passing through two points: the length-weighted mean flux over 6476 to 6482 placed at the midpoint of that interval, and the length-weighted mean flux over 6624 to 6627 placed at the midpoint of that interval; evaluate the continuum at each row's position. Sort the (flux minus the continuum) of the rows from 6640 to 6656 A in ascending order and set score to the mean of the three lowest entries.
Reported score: -0.16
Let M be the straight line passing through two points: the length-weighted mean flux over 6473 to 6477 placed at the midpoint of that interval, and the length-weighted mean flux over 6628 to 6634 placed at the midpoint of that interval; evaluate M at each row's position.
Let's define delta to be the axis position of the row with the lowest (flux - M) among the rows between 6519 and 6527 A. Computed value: 6523.04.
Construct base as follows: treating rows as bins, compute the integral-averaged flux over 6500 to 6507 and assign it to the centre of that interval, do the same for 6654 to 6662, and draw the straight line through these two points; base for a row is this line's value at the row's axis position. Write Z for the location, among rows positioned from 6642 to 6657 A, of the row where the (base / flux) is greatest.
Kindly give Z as 6656.56 A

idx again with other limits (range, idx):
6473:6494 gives -0.007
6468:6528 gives -0.002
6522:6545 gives 0.001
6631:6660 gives -0.001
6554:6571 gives -0.011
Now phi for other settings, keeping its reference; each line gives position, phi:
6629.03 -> -2.42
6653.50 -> -1.64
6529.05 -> -1.36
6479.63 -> -1.55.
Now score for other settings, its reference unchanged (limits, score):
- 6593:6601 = -0.09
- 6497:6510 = -0.13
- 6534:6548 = 0.14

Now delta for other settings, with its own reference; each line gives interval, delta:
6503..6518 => 6503.54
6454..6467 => 6460.26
